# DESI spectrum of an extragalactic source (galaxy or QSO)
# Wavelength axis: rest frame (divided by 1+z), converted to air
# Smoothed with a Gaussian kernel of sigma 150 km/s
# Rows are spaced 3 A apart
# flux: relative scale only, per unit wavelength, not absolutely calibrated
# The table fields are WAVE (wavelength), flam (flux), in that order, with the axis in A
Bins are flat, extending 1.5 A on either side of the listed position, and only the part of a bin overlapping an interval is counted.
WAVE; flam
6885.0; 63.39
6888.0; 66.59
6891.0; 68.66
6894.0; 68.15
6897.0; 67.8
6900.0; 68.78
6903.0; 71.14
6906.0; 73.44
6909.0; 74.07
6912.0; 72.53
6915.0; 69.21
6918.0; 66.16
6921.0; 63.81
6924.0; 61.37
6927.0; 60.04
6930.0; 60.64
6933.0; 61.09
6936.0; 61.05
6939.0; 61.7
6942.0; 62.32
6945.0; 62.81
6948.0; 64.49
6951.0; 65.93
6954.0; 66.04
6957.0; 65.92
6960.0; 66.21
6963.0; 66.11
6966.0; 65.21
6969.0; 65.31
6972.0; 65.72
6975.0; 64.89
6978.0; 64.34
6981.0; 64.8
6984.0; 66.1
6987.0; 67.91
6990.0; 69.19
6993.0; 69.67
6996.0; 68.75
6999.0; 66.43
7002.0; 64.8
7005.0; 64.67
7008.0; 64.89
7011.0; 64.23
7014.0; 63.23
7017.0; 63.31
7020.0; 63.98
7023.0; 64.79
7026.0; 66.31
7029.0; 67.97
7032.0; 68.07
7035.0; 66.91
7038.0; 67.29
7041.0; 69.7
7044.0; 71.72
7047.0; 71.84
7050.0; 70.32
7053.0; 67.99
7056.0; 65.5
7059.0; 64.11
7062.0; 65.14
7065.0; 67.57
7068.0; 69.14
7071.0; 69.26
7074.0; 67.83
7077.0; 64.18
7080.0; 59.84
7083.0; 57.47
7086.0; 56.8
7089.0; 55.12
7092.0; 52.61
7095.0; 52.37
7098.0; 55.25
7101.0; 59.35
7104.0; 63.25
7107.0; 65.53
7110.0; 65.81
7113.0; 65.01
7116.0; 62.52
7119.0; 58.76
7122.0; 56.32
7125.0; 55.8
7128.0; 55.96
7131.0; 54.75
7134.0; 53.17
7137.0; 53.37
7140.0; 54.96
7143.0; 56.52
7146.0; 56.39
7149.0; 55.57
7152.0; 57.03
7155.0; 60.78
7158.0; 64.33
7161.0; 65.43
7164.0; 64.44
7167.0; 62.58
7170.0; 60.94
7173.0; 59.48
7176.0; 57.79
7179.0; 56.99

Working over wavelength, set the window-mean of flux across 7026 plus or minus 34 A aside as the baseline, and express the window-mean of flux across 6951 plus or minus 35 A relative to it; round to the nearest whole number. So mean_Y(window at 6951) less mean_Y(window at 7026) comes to -3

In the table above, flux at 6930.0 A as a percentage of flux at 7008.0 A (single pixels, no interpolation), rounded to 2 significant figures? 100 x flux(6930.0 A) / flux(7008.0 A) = 93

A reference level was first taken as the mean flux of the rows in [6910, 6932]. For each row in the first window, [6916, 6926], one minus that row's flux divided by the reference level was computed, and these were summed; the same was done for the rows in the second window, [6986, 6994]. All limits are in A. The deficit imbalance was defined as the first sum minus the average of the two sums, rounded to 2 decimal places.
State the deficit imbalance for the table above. 0.12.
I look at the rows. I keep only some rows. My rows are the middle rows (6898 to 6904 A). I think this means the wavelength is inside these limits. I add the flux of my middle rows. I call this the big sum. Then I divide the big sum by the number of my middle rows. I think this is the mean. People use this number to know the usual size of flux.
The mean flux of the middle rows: 70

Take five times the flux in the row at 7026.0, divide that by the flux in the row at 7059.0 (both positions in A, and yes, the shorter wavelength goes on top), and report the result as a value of 5.2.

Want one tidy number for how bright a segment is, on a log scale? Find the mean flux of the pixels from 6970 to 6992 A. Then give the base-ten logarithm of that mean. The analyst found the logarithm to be 1.82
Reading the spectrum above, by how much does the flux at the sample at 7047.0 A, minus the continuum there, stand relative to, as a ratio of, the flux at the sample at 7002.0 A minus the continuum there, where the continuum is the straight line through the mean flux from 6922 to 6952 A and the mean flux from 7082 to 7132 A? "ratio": 3.0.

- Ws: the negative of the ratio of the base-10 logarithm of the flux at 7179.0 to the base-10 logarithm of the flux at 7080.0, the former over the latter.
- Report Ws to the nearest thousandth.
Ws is -0.988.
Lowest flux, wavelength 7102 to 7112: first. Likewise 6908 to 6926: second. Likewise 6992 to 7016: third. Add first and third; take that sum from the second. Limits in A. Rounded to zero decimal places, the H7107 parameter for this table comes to -65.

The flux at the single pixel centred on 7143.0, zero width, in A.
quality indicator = 56.52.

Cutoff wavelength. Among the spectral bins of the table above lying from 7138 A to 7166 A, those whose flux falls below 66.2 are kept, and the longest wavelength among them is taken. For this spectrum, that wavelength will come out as 7164.0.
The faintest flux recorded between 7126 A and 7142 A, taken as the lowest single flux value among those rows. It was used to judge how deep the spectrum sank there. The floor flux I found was 53.17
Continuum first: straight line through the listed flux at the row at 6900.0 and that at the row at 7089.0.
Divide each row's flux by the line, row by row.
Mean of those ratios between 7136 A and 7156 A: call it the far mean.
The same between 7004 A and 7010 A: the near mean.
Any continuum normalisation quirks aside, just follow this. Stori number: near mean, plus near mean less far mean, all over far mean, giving 0.92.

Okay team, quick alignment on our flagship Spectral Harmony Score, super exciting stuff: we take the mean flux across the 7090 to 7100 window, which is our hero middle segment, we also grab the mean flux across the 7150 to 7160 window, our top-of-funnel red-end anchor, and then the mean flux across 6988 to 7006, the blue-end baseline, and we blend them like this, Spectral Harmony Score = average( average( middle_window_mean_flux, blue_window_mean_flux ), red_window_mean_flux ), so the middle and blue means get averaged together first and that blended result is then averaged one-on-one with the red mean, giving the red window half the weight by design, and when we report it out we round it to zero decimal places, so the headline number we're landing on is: 61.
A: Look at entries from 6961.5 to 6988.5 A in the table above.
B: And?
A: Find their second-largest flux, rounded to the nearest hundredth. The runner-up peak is 66.11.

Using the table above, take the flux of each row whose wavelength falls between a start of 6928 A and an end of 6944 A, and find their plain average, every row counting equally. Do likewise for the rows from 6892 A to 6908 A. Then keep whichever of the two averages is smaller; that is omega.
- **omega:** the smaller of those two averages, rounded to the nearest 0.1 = 61.4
